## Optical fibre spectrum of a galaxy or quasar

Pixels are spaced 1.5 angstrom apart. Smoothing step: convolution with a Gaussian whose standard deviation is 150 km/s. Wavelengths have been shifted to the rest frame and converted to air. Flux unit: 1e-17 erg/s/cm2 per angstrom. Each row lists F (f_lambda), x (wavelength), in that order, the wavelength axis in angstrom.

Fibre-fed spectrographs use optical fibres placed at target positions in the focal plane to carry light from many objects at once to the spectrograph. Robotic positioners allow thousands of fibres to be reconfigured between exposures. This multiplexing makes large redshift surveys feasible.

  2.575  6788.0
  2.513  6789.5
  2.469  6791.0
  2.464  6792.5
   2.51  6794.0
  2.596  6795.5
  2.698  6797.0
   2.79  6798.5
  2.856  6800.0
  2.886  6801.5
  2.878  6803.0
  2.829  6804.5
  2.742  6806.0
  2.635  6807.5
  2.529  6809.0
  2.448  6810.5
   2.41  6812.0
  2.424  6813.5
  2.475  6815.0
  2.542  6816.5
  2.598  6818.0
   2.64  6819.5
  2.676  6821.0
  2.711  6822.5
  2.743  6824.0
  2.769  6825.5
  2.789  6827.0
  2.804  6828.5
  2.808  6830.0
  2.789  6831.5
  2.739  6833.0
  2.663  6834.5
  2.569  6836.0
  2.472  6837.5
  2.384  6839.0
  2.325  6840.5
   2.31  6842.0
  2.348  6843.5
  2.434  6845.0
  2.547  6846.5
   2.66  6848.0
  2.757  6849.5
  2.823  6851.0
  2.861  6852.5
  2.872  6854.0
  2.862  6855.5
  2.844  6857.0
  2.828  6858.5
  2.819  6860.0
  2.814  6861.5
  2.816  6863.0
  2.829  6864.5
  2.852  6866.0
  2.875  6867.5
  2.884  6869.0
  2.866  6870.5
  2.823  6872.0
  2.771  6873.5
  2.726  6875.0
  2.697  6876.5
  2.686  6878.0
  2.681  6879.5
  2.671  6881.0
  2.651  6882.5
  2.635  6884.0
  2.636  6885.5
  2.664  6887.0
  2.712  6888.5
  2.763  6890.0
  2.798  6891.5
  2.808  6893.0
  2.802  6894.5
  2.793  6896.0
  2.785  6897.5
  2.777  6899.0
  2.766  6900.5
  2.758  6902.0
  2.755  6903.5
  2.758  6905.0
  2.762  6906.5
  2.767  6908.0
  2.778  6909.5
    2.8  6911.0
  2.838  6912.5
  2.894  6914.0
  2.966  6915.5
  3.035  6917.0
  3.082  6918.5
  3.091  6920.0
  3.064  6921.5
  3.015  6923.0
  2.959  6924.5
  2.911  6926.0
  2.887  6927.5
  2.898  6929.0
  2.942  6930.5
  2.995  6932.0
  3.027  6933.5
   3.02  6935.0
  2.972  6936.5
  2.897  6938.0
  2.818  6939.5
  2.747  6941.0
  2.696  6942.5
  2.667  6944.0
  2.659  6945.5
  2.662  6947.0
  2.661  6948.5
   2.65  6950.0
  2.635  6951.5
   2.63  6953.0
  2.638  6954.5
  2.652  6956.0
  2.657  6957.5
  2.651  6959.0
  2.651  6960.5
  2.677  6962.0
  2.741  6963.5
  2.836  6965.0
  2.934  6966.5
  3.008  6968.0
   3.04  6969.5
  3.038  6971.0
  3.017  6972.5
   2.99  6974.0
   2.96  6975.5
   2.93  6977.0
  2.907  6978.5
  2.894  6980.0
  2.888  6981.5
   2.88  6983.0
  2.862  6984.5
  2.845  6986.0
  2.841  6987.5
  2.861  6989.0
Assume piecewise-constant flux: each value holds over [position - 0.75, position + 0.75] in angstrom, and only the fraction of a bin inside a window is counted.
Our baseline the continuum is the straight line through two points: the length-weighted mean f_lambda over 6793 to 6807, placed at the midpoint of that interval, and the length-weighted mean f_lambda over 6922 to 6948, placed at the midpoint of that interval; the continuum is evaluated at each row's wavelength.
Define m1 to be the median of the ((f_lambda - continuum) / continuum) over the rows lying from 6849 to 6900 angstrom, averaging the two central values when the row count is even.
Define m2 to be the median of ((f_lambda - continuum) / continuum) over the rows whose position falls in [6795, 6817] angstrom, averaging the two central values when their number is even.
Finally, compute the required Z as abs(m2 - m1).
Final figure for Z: 0.032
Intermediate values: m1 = -0.01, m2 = -0.043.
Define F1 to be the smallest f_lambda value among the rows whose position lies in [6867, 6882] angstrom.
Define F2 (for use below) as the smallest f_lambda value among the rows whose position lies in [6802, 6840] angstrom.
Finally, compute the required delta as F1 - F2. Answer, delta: 0.29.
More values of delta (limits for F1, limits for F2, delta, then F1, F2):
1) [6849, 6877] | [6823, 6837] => 0.13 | 2.697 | 2.569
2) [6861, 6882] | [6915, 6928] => -0.22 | 2.671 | 2.887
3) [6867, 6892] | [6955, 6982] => -0.02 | 2.635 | 2.651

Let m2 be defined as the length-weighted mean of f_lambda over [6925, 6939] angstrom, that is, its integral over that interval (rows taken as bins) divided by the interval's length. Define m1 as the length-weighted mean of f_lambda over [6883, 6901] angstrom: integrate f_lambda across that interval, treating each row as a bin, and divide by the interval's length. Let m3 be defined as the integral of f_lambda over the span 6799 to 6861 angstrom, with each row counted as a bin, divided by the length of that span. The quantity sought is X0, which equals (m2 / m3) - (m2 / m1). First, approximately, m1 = 2.74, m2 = 2.95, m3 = 2.66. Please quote 0.033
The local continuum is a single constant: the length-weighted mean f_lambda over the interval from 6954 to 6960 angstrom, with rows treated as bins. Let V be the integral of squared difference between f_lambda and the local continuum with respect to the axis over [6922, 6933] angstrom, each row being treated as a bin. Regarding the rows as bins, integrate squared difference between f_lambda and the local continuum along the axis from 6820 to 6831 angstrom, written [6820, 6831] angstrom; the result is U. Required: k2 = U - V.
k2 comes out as -0.9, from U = 0.1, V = 1.01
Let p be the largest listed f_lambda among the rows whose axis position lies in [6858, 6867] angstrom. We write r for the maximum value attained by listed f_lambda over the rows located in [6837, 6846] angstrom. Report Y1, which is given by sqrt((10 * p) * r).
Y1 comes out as 8.40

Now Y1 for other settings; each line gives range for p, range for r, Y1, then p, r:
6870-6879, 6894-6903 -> 8.96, 2.866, 2.802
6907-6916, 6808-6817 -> 8.68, 2.966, 2.542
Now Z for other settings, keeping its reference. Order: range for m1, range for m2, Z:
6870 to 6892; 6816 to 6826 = 0.010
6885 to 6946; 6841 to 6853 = 0.056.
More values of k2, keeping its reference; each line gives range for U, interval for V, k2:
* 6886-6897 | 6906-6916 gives -0.2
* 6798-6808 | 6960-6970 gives -0.3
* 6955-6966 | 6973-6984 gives -0.7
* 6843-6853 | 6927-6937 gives -0.7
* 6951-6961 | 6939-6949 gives -0.1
